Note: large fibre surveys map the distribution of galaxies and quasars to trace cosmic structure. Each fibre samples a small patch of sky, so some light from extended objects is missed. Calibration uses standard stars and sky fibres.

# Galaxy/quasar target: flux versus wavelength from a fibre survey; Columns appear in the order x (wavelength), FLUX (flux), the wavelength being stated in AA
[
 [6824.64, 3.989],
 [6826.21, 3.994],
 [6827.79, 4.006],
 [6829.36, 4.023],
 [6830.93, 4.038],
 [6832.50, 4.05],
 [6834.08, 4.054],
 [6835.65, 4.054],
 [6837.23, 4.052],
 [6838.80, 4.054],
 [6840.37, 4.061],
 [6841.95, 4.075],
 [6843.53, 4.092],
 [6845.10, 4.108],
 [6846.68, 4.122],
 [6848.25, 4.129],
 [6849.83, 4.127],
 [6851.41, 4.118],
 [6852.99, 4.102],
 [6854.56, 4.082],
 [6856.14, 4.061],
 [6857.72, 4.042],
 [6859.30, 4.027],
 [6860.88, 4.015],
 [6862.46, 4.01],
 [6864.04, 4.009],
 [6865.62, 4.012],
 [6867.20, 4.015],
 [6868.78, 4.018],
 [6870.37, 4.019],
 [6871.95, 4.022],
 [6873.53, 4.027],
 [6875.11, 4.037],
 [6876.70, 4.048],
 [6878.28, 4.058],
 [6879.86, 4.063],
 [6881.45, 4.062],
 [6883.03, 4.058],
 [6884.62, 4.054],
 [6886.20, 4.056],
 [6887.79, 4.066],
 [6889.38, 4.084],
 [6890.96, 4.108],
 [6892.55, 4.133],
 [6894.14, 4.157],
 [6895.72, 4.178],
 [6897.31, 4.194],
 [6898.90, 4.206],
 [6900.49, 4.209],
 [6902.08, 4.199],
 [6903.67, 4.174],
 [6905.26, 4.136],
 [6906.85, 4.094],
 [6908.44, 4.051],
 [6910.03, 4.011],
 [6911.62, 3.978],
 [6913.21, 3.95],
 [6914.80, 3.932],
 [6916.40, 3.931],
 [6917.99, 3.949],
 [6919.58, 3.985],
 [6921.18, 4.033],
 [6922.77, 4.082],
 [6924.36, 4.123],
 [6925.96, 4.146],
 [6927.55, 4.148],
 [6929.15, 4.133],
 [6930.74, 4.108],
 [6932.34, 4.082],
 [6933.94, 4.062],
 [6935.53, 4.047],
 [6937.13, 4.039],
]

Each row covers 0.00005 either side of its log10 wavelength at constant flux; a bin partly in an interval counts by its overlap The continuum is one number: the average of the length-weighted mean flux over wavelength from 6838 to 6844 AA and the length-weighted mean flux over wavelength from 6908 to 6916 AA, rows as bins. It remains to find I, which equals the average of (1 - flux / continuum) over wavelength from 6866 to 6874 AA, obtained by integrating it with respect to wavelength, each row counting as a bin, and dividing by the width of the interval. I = 0.00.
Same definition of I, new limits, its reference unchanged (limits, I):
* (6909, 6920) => 0.01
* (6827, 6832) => 0.00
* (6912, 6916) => 0.02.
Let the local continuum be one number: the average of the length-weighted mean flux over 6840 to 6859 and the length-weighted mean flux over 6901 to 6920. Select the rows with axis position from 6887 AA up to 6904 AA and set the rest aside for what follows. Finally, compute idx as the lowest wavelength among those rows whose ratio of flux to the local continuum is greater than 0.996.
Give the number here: 6887.79 AA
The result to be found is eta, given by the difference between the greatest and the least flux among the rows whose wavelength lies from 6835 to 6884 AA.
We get 0.12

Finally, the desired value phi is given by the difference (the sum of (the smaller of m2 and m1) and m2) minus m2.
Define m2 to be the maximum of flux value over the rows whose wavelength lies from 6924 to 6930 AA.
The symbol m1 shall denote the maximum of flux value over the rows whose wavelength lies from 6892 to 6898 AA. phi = 4.15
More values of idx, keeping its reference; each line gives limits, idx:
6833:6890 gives 6834.08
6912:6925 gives 6922.77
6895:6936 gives 6895.72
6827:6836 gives 6832.50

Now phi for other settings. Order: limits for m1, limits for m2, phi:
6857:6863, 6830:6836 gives 4.04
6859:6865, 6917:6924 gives 4.03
